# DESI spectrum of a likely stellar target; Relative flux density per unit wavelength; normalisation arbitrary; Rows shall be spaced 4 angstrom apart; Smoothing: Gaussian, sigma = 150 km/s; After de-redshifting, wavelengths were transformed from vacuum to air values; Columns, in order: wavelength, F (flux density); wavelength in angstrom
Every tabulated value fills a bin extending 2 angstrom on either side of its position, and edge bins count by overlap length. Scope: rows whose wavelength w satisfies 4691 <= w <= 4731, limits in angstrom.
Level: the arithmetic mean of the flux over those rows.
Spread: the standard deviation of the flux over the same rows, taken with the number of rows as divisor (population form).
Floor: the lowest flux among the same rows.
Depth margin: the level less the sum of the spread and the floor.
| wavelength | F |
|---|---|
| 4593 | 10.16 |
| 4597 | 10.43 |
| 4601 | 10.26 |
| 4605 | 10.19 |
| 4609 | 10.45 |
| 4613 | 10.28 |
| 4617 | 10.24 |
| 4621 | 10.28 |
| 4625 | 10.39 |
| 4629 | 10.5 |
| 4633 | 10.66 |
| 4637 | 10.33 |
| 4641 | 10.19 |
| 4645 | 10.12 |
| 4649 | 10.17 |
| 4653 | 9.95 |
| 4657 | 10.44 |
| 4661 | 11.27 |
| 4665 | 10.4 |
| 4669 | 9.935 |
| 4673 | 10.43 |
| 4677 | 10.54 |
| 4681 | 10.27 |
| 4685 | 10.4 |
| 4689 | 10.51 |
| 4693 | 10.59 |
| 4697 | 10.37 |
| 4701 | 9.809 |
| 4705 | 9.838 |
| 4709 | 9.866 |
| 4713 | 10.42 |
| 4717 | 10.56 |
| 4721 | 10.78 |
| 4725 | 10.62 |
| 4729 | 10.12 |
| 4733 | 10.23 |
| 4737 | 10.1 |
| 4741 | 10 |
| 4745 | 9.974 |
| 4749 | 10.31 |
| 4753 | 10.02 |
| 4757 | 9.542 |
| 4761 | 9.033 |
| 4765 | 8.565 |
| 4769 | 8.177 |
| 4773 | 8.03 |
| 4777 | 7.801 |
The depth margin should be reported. 0.145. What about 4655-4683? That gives 0.160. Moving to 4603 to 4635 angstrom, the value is 0.037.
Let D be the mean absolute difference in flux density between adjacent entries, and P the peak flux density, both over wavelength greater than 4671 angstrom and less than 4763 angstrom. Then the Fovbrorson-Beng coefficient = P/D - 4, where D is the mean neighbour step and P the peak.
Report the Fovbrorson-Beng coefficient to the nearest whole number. 43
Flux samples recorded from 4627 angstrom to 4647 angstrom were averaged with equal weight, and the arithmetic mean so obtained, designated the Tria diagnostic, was 10.4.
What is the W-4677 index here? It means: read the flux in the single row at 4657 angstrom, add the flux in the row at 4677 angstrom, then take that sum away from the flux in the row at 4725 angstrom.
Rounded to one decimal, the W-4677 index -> -10.4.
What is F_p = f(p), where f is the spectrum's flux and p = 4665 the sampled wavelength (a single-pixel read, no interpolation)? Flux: 10.4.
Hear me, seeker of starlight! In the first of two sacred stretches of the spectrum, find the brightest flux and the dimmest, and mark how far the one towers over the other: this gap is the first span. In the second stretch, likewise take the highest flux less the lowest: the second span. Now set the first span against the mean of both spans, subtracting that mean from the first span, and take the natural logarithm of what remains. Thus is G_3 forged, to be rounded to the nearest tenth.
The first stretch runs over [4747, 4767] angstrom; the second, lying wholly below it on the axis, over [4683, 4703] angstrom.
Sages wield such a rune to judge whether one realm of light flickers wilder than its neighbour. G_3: -0.7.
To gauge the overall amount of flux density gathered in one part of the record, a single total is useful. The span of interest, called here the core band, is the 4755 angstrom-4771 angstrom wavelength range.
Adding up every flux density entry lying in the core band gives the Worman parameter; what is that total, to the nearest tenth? 35.3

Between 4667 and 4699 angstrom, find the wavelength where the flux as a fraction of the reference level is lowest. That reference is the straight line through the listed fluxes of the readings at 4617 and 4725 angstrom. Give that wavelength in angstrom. 4669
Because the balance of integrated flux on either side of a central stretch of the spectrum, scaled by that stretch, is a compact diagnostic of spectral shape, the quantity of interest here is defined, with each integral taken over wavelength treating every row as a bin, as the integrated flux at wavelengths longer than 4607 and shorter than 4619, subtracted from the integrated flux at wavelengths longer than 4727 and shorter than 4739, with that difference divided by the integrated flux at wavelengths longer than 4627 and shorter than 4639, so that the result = -0.017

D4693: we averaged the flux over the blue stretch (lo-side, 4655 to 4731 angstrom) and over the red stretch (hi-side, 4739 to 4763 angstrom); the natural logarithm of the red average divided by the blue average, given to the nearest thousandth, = -0.056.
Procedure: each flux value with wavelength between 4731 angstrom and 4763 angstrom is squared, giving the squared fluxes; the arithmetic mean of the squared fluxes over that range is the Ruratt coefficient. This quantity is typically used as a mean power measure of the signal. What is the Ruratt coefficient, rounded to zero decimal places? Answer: 98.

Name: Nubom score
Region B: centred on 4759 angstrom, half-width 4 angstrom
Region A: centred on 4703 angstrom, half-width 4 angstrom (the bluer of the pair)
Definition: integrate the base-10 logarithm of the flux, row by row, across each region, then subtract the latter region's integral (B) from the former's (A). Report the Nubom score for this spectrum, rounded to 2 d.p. 0.20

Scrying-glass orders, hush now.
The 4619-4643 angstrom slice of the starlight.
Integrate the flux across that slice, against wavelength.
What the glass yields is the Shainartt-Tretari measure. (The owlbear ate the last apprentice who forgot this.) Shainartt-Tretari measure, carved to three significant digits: 249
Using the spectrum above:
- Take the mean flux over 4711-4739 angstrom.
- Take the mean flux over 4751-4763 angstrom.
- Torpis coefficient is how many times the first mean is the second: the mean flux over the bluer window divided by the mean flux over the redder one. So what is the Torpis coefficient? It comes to 1.09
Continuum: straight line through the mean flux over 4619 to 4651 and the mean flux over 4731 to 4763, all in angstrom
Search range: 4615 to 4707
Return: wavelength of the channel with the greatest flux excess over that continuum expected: 4661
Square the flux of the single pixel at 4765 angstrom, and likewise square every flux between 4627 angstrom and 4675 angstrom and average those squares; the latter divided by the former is 1.47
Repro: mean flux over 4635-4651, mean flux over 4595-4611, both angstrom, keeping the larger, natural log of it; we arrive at 2.34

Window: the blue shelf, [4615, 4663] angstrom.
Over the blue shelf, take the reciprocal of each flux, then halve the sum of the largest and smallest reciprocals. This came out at 0.0946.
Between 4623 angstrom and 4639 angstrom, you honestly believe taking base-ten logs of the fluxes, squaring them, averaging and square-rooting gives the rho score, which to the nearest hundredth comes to 1.02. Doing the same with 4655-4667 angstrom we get 1.03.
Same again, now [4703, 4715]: 1.00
